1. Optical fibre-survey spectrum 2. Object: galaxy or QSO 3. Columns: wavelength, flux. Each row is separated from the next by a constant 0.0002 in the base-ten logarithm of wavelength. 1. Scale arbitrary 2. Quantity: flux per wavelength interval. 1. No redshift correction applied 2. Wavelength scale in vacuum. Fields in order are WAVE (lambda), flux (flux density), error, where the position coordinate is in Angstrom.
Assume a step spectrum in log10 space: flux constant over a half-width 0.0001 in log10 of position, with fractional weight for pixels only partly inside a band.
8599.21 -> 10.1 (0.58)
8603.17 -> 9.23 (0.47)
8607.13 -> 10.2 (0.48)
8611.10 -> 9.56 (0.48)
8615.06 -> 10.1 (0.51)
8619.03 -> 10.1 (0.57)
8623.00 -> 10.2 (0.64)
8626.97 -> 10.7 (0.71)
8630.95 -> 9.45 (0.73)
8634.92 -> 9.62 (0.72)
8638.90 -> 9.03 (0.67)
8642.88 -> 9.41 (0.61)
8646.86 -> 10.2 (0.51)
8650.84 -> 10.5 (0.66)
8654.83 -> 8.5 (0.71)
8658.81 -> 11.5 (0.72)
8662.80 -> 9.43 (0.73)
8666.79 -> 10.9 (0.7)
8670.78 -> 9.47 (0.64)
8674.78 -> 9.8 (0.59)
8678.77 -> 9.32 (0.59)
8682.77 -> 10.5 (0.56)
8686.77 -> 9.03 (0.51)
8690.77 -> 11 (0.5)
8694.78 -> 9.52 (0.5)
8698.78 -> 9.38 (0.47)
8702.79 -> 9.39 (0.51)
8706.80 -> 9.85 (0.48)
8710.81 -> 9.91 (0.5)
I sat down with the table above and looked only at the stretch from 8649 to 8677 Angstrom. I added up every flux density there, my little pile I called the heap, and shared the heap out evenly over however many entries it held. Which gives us 10.01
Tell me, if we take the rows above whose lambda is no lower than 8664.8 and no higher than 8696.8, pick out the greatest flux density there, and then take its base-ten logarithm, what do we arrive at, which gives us 1.04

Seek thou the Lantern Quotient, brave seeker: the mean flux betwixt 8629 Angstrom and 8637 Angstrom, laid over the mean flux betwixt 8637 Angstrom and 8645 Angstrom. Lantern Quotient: 1.03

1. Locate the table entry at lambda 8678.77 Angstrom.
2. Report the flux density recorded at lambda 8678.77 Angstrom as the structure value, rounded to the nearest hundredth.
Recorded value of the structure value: 9.32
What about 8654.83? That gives 8.50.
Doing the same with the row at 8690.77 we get 11.00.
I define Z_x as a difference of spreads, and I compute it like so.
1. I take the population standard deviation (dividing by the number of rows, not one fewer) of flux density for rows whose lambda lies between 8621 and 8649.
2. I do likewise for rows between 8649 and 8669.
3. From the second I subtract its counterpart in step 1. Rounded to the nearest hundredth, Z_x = 0.53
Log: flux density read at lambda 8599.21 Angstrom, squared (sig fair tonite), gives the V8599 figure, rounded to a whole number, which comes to 102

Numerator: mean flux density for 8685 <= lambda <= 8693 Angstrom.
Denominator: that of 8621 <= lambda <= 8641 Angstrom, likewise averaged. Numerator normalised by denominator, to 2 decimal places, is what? 1.02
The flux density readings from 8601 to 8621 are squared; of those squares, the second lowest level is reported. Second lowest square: 91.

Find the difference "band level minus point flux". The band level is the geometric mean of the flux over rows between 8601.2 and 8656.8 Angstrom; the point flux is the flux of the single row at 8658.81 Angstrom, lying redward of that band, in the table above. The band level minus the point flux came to -1.75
